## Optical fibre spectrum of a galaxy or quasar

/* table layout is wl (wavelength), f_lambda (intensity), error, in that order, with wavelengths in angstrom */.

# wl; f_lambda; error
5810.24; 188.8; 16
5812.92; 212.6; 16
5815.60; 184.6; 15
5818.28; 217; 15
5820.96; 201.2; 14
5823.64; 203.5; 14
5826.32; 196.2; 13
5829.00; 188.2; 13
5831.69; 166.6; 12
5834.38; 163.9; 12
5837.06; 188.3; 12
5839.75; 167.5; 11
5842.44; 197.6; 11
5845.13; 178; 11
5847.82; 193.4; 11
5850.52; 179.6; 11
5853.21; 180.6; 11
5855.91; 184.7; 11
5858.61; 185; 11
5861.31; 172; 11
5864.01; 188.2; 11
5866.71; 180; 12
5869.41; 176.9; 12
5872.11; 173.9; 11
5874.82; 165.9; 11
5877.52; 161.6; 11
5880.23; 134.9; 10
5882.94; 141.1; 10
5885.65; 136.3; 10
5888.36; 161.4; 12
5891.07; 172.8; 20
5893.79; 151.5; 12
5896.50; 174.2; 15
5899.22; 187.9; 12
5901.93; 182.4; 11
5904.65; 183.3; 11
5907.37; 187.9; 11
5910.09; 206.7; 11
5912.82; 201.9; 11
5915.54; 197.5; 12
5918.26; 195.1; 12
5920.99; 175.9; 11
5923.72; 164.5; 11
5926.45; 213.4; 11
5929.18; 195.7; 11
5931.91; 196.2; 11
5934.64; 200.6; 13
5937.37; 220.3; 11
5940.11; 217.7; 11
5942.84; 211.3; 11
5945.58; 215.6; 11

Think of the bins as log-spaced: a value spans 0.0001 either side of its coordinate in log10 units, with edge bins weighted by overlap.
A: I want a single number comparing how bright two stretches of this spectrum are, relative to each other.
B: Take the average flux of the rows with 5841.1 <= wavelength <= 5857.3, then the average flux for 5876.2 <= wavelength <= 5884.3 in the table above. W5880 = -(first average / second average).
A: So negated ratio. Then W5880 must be -1.27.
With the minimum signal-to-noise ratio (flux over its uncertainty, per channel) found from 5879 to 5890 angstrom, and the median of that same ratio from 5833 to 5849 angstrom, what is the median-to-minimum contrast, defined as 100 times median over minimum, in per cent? 118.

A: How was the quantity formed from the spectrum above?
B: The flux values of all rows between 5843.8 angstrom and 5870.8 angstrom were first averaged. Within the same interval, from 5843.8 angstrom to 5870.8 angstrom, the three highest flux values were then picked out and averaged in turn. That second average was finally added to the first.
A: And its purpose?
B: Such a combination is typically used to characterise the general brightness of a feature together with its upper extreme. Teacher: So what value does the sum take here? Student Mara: 371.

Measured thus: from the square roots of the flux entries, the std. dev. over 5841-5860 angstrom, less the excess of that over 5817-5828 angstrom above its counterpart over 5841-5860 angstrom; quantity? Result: 0.23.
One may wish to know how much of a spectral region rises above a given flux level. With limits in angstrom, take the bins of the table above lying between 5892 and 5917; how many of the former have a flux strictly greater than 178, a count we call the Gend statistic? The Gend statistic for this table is 7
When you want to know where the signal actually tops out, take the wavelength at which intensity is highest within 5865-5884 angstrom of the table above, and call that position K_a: 5866.71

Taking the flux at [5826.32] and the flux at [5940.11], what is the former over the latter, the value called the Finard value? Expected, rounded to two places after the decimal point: 0.90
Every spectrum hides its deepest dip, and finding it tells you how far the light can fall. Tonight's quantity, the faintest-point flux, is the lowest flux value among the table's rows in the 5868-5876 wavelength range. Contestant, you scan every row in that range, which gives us 165.9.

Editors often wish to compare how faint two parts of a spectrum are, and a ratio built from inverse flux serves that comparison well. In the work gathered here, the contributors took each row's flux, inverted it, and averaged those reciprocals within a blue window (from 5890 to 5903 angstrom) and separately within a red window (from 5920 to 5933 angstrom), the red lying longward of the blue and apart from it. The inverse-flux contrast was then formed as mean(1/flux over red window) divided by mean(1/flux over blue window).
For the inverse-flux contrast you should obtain 0.92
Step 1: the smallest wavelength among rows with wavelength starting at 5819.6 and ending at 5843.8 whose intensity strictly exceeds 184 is 5820.96 angstrom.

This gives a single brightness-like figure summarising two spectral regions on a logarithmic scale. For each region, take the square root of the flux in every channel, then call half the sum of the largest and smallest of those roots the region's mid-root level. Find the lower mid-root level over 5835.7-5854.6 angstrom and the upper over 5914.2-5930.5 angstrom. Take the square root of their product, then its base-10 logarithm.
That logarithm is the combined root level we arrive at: 1.13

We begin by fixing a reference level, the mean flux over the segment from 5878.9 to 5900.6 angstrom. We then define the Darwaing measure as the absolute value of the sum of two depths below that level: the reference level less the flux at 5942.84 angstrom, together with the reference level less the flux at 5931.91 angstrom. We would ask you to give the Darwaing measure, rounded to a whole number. 92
